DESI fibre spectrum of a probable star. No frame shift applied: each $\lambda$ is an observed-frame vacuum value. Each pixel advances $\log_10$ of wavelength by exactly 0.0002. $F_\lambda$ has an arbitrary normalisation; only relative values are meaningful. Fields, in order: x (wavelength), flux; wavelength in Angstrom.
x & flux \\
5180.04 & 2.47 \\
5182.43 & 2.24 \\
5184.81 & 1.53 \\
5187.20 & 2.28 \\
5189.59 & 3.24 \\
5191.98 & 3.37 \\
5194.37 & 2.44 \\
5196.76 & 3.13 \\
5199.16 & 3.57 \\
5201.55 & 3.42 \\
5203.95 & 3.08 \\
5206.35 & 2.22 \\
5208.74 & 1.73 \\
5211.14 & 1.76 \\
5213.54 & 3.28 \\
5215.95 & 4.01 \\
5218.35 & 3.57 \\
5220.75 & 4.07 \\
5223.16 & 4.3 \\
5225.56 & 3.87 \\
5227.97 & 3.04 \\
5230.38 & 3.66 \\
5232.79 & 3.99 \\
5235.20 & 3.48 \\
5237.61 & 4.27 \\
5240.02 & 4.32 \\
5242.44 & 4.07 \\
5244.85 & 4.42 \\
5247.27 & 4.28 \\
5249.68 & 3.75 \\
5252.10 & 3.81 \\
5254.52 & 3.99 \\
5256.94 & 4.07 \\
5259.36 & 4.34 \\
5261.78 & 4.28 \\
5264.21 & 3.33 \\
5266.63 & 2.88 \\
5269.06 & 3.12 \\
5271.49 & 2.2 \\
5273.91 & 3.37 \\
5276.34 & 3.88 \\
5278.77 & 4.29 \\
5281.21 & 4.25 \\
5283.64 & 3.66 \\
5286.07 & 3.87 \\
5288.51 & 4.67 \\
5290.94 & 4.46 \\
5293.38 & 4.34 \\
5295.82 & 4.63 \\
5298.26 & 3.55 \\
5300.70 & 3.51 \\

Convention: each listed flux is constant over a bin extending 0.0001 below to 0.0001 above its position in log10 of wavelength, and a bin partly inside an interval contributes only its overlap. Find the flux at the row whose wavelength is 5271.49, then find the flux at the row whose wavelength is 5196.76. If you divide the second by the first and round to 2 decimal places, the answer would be 1.42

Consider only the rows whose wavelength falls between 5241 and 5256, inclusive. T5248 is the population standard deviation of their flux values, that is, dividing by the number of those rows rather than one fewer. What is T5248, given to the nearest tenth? 0.2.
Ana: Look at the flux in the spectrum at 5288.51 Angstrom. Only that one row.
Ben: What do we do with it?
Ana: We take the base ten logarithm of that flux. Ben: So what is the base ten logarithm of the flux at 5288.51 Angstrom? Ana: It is 0.67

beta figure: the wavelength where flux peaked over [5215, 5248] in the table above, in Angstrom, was 5244.85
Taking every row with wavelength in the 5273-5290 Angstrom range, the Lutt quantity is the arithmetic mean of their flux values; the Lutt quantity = 4.0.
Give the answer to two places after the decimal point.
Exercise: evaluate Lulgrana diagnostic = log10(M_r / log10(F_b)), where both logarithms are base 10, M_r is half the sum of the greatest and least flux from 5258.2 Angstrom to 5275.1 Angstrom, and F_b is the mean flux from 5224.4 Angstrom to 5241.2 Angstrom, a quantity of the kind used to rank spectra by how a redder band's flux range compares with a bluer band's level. 0.75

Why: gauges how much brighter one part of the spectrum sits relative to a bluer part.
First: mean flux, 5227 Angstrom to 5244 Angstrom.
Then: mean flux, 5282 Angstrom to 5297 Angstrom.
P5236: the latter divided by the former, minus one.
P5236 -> 0.11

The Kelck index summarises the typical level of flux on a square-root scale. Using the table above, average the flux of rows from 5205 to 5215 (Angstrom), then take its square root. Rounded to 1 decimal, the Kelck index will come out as 1.5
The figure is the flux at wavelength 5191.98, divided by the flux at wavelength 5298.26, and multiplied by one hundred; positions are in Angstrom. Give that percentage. 95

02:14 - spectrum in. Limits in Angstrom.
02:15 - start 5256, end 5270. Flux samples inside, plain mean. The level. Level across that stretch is 3.67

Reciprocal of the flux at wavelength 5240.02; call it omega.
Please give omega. 0.231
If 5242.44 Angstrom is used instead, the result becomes 0.246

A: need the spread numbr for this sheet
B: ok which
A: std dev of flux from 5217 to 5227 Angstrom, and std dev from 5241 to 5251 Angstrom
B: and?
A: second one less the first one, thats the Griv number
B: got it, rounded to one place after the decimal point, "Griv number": 0.0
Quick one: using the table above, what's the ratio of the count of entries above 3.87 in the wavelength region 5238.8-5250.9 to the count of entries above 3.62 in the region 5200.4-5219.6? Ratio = 4.00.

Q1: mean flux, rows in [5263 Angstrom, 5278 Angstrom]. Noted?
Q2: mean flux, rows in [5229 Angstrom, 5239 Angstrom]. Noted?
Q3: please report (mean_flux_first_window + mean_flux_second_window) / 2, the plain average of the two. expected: 3.5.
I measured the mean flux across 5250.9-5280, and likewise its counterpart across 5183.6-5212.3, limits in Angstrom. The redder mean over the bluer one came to 1.37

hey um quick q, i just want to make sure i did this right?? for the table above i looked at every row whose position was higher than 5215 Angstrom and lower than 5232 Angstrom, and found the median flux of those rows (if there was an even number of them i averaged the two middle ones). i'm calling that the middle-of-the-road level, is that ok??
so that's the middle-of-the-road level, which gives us 3.87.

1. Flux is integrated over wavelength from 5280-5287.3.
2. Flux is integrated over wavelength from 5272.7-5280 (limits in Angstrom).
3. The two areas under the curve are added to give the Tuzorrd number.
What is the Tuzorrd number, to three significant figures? 56.7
